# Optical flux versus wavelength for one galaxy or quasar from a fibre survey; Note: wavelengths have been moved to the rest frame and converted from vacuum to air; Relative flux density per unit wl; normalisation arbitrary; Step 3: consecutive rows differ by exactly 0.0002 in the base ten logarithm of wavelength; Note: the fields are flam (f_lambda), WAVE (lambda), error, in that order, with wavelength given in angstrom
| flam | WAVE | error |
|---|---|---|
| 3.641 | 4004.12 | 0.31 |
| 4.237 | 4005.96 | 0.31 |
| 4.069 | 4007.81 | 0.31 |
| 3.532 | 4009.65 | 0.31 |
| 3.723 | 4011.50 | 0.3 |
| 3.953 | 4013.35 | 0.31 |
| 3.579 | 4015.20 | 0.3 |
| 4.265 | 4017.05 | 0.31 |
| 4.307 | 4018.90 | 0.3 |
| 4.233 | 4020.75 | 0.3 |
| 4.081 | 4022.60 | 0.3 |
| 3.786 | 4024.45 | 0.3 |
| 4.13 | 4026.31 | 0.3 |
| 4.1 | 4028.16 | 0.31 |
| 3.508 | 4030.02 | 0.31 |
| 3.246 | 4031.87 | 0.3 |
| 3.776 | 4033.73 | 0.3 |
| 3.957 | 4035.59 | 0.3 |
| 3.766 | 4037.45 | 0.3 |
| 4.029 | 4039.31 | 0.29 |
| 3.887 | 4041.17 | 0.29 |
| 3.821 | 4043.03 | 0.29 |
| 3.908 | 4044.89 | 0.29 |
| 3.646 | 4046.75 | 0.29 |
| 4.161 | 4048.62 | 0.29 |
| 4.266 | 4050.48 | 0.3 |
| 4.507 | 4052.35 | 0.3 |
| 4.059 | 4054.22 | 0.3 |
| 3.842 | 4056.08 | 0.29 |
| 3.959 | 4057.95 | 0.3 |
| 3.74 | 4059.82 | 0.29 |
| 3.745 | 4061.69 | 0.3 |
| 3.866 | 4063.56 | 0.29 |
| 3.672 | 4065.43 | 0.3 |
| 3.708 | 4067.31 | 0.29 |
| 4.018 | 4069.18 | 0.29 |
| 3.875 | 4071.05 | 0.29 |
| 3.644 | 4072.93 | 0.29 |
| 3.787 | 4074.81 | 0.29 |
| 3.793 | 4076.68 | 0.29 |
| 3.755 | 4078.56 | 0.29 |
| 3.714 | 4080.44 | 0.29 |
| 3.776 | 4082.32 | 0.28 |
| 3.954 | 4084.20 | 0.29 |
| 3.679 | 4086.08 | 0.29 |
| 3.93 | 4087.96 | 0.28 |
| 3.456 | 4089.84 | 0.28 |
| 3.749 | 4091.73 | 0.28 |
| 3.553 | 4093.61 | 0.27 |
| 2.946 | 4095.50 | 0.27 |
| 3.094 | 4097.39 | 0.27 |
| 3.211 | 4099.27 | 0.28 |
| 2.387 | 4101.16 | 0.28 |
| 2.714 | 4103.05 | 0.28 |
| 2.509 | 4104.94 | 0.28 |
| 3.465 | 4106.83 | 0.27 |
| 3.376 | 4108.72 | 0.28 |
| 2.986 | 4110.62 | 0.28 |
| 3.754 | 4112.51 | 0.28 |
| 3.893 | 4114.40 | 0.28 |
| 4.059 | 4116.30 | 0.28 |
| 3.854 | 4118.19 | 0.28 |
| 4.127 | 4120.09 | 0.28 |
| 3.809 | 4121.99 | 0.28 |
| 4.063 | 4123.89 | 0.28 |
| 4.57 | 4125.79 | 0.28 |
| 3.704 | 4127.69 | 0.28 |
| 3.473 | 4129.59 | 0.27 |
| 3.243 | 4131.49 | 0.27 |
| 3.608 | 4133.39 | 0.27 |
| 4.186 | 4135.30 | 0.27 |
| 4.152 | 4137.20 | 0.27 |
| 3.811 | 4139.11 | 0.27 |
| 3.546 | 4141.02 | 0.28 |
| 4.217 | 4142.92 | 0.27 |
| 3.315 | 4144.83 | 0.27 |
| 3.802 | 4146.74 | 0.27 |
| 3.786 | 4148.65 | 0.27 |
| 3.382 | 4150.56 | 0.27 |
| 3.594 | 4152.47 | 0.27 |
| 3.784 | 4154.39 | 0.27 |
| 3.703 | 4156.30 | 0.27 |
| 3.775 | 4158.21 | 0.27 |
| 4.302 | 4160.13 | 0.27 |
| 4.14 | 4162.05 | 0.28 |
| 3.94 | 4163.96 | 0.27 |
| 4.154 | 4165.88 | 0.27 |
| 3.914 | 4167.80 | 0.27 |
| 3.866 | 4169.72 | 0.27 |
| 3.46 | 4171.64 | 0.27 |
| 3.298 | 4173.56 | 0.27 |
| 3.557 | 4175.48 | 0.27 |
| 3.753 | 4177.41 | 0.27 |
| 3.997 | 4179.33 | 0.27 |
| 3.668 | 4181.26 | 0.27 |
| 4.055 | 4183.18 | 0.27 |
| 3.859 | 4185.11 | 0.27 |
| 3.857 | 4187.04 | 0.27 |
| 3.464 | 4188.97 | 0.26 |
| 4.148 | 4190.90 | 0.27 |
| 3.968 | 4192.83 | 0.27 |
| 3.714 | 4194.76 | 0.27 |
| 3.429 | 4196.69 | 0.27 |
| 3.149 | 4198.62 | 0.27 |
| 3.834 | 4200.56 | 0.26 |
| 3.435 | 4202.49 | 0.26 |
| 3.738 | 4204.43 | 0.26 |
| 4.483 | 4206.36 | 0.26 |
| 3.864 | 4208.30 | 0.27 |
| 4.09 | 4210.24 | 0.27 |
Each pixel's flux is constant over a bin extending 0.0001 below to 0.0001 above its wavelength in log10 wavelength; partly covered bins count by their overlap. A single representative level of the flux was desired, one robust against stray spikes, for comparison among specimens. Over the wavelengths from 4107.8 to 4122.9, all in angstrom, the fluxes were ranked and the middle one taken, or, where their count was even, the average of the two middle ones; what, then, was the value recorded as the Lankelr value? 3.83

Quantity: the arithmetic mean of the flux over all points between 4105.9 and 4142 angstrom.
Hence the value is 3.77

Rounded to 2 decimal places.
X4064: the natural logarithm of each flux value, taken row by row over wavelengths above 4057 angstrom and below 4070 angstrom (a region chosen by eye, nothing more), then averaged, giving 1.34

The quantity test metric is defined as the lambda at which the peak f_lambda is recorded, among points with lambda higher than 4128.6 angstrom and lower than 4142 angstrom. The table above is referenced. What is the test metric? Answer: 4135.30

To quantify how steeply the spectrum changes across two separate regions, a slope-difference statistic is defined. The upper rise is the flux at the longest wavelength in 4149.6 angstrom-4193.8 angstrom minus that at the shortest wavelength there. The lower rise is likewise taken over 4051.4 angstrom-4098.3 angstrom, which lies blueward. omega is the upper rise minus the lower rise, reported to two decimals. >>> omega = 2.00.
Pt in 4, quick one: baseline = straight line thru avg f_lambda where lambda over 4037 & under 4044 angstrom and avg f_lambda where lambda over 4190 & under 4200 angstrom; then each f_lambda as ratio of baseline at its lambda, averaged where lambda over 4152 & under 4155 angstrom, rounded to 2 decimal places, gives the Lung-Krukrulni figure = 0.99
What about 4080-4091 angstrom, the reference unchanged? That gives 0.98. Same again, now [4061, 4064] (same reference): 0.99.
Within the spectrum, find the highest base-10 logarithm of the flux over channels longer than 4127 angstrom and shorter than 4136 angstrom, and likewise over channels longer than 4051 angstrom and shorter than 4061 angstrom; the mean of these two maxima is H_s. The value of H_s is 0.64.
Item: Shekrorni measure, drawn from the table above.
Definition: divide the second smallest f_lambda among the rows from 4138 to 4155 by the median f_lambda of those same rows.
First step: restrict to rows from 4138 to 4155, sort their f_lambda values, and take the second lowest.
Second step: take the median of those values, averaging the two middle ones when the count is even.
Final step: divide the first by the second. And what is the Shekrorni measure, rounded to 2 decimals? 0.89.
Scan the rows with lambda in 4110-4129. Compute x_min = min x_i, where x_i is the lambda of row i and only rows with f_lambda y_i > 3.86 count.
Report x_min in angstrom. 4114.40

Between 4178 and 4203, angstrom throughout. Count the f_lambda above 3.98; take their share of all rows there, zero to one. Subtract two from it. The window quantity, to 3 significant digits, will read -1.77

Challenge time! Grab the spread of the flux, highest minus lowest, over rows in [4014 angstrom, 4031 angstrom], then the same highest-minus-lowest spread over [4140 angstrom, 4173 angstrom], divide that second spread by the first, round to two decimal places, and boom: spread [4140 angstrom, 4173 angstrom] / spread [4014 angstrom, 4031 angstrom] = 1.24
